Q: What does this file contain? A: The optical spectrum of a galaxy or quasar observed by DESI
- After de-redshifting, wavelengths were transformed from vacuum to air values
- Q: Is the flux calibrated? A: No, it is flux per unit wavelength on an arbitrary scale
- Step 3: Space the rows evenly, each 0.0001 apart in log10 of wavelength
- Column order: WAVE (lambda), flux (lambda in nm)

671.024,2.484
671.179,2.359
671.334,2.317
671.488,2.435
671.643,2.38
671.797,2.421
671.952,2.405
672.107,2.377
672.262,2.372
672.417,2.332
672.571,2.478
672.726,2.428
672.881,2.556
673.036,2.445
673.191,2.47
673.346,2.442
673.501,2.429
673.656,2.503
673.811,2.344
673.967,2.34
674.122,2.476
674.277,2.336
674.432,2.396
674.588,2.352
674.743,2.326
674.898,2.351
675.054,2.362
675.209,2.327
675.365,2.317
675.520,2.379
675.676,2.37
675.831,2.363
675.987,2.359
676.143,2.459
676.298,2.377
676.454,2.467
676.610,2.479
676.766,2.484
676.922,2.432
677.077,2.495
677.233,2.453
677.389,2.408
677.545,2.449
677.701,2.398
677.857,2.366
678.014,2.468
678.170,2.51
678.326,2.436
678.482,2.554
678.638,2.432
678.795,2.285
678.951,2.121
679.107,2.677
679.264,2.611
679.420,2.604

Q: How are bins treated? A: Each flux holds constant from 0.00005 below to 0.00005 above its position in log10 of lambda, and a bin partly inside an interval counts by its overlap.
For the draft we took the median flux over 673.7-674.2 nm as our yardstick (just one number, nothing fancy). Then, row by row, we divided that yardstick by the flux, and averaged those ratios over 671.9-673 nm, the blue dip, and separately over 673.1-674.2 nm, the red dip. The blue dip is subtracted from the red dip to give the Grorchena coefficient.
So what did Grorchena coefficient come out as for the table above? -0.003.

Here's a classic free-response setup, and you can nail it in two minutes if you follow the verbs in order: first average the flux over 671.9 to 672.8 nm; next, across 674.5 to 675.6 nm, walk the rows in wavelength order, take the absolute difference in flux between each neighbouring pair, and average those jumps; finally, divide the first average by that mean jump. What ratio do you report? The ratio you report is 85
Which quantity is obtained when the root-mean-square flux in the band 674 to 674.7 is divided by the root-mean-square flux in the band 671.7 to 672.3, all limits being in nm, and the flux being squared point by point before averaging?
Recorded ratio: 1.00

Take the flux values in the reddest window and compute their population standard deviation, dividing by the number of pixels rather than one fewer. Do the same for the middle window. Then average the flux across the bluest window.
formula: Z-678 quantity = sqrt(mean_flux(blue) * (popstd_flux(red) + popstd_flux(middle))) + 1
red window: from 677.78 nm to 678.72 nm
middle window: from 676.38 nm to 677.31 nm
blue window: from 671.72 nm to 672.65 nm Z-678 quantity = 1.44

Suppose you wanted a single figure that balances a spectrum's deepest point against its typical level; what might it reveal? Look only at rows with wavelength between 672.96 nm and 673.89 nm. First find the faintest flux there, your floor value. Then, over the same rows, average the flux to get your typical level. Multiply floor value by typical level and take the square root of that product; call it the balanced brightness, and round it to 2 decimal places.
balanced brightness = 2.39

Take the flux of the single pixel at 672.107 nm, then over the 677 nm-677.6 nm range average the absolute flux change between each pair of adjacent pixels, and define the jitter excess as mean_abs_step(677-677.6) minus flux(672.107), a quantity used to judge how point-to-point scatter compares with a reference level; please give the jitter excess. -2.33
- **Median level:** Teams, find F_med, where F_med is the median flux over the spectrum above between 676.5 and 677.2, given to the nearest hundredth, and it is 2.48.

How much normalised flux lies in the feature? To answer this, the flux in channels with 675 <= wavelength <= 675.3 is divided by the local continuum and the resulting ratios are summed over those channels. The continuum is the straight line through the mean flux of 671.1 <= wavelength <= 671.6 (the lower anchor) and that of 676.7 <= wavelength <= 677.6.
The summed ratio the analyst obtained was 1.93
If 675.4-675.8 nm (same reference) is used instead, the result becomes 1.95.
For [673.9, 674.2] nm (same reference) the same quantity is 2.00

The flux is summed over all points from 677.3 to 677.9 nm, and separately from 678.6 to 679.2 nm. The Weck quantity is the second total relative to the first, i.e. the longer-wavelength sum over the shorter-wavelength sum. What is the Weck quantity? 0.99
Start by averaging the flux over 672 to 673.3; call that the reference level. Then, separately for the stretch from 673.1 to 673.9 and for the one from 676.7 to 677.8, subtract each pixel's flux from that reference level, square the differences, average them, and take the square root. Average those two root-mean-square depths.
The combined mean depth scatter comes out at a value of 0.045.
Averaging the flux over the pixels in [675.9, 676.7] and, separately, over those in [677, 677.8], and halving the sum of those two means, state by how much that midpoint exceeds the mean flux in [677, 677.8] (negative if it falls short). -0.006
